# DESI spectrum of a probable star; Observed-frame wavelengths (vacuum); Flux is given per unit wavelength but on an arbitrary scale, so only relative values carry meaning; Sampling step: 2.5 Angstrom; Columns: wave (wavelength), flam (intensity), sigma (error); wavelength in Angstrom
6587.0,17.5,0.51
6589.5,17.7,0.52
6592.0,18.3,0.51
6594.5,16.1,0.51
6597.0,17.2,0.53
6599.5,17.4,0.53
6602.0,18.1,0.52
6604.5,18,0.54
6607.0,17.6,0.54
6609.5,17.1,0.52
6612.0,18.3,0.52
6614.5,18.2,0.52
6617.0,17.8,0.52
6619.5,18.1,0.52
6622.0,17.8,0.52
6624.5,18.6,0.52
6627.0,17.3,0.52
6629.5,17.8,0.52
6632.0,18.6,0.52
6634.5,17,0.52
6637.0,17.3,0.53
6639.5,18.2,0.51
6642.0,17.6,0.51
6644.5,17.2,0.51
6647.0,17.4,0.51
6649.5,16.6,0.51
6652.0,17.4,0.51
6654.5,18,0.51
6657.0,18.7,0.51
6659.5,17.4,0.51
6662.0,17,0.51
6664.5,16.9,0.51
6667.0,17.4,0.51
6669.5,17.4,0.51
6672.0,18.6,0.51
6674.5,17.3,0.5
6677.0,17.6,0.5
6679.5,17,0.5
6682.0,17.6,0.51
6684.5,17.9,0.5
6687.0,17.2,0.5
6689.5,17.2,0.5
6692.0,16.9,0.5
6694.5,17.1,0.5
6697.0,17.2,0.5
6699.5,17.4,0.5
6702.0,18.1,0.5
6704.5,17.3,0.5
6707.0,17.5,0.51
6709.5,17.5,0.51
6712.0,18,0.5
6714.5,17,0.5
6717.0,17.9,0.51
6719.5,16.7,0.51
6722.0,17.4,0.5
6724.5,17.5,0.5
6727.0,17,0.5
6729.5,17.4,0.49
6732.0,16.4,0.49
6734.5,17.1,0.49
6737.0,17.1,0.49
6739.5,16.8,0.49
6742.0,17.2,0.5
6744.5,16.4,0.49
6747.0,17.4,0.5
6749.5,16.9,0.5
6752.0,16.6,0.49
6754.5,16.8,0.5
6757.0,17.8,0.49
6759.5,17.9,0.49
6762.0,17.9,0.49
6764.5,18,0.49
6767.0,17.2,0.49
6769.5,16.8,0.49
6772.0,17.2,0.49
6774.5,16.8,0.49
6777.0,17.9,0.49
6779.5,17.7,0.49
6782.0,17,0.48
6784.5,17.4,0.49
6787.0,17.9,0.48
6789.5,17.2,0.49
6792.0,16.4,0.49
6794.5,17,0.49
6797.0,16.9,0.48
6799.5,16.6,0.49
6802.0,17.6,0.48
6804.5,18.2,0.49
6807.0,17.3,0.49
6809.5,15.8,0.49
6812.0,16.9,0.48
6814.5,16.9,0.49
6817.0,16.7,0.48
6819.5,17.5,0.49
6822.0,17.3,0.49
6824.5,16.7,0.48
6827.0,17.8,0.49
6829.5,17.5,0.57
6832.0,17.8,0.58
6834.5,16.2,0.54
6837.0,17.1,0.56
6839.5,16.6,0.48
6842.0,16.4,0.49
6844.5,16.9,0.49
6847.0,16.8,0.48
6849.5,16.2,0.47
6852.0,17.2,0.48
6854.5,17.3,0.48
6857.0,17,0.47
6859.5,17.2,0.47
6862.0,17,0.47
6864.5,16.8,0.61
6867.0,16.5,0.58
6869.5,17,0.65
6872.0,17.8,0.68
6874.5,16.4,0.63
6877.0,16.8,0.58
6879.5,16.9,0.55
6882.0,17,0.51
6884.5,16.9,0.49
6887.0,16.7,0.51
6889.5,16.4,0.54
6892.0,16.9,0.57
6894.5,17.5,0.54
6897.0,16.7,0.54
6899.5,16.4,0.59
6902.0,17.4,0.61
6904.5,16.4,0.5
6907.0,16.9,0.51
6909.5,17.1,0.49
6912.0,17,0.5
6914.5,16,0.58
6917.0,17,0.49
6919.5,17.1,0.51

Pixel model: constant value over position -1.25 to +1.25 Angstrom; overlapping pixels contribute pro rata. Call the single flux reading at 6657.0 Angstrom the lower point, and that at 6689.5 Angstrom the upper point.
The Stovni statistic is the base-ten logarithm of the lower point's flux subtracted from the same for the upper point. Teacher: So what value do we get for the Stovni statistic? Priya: -0.036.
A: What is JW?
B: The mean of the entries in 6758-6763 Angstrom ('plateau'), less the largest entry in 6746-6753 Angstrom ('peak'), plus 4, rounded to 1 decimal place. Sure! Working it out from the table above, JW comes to 4.5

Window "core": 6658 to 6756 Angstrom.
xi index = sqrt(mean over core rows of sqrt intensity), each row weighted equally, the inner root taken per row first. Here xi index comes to 2.04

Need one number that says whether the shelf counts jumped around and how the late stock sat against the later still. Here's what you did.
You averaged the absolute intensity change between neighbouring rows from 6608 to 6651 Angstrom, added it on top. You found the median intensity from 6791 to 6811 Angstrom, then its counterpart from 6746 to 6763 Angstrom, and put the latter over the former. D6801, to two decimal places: 1.68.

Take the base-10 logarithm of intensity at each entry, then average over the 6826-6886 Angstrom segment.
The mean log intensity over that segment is 1.23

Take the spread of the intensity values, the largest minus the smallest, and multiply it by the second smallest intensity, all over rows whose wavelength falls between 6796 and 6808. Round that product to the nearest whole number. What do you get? 27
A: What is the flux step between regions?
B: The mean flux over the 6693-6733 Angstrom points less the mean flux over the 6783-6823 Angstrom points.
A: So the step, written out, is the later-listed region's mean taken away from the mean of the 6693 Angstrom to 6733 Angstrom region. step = 0.24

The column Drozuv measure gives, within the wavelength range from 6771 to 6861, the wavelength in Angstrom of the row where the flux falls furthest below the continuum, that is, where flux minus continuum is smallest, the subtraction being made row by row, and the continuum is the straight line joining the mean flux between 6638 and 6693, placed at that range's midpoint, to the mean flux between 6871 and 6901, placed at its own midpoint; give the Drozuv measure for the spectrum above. 6809.5 Angstrom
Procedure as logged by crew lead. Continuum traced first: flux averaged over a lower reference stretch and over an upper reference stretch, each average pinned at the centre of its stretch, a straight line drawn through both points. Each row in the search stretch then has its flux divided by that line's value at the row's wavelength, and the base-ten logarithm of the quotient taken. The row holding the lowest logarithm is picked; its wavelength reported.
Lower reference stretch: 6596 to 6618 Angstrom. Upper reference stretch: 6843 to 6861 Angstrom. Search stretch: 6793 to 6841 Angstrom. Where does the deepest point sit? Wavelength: 6809.5 Angstrom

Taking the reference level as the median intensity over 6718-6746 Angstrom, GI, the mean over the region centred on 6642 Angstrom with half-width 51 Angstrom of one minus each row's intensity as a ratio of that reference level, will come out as -0.029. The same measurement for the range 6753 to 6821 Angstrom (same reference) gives -0.008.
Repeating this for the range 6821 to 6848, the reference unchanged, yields 0.005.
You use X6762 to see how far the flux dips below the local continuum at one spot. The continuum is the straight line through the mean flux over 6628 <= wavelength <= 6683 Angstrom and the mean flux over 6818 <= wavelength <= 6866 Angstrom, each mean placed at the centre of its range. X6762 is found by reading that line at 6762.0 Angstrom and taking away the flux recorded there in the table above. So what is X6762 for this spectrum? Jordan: -0.66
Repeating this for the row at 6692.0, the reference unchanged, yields 0.54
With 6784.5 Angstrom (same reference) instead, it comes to -0.22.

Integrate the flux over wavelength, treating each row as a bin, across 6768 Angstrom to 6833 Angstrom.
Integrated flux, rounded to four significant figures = 1117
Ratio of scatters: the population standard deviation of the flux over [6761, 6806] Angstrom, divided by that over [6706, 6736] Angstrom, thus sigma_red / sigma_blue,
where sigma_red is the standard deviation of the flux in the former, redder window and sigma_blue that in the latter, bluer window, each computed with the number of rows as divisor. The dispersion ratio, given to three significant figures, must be 1.16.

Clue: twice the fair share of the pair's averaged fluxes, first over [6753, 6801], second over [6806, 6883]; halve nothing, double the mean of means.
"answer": 34.2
